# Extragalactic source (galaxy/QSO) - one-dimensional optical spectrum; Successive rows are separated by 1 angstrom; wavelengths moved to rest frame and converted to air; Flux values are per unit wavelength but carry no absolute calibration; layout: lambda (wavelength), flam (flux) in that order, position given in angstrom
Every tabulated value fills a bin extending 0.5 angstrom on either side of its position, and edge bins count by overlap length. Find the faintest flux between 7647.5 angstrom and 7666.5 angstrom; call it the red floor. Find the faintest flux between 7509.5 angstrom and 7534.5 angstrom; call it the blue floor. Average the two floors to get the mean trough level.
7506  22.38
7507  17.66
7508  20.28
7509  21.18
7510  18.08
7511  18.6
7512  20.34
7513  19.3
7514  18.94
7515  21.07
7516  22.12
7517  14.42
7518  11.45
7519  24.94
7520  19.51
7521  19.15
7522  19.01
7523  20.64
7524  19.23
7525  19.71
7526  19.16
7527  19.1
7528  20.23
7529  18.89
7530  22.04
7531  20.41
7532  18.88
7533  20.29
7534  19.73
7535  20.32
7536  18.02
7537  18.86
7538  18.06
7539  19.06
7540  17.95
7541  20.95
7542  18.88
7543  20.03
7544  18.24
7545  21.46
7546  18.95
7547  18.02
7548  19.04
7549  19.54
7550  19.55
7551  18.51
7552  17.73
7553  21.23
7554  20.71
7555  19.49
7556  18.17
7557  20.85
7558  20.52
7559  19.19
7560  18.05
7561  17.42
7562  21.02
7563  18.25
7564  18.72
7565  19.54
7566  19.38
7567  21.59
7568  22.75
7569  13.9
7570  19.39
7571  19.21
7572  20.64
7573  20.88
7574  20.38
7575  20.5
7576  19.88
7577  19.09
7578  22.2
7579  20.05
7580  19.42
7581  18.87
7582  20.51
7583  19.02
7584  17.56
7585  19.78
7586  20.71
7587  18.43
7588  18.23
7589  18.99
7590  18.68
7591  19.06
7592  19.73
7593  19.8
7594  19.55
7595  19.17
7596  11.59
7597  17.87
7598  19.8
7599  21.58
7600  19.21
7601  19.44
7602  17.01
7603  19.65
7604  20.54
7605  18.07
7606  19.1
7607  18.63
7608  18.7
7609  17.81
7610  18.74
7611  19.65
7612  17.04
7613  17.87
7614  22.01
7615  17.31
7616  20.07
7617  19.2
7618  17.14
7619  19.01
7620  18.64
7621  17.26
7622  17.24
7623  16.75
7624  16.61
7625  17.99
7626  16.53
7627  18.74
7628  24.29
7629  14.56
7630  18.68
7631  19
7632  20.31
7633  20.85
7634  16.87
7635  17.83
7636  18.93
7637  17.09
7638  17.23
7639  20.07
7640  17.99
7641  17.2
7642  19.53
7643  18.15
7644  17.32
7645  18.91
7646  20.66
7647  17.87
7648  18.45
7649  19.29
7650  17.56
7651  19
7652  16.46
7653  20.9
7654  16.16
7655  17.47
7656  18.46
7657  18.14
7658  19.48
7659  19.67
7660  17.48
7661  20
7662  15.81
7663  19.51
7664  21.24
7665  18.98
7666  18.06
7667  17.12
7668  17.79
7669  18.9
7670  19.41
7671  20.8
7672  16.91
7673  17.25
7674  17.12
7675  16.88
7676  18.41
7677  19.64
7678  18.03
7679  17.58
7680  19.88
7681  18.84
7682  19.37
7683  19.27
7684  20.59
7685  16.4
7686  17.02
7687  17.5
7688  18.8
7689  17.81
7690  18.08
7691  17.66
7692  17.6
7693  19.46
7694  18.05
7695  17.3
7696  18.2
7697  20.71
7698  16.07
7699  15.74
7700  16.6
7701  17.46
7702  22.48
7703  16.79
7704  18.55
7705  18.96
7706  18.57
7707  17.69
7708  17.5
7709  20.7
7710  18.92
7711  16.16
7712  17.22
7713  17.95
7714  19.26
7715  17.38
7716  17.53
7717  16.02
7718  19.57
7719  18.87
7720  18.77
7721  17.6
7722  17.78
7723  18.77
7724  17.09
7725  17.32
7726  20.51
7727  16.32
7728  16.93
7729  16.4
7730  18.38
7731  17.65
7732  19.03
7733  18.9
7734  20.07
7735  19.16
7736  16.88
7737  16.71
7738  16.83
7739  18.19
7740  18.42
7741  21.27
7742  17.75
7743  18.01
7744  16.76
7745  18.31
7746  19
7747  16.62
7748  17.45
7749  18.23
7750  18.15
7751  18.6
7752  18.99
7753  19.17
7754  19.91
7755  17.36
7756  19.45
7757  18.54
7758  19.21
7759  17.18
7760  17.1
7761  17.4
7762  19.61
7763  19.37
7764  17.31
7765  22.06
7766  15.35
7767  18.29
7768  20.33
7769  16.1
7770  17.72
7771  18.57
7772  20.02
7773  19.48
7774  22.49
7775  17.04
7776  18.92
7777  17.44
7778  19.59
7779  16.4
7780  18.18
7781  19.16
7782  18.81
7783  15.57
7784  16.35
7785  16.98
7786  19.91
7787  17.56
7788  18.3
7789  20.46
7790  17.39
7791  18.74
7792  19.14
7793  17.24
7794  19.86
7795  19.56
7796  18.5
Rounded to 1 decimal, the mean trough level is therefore 13.6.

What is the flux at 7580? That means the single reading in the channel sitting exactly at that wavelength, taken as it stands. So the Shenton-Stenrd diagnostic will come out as 19.42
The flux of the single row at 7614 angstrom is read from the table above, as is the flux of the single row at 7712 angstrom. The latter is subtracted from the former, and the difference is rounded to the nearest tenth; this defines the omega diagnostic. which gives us 4.8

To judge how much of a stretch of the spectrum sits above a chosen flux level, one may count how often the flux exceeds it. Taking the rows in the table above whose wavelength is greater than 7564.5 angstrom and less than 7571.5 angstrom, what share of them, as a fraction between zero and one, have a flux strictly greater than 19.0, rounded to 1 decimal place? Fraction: 0.9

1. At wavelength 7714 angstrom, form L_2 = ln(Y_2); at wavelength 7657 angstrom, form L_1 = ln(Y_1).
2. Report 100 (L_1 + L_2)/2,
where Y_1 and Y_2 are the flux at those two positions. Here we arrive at 293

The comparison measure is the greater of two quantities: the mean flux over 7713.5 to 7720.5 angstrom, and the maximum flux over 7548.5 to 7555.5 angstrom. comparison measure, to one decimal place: 21.2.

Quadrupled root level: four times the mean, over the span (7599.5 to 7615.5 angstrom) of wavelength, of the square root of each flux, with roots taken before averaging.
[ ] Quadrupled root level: 17.3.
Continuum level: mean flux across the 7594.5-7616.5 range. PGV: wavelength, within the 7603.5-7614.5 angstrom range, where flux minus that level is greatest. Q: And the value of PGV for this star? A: 7614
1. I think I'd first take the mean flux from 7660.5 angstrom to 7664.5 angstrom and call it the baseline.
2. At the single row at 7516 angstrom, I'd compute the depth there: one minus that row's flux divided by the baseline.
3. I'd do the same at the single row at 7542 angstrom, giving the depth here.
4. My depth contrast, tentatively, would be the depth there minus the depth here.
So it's -0.17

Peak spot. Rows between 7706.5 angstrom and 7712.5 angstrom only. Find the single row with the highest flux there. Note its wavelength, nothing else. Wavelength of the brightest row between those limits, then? 7709 angstrom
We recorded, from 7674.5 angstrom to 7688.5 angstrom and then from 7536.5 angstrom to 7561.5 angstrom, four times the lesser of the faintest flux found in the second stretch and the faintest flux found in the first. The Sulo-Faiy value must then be 65.6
